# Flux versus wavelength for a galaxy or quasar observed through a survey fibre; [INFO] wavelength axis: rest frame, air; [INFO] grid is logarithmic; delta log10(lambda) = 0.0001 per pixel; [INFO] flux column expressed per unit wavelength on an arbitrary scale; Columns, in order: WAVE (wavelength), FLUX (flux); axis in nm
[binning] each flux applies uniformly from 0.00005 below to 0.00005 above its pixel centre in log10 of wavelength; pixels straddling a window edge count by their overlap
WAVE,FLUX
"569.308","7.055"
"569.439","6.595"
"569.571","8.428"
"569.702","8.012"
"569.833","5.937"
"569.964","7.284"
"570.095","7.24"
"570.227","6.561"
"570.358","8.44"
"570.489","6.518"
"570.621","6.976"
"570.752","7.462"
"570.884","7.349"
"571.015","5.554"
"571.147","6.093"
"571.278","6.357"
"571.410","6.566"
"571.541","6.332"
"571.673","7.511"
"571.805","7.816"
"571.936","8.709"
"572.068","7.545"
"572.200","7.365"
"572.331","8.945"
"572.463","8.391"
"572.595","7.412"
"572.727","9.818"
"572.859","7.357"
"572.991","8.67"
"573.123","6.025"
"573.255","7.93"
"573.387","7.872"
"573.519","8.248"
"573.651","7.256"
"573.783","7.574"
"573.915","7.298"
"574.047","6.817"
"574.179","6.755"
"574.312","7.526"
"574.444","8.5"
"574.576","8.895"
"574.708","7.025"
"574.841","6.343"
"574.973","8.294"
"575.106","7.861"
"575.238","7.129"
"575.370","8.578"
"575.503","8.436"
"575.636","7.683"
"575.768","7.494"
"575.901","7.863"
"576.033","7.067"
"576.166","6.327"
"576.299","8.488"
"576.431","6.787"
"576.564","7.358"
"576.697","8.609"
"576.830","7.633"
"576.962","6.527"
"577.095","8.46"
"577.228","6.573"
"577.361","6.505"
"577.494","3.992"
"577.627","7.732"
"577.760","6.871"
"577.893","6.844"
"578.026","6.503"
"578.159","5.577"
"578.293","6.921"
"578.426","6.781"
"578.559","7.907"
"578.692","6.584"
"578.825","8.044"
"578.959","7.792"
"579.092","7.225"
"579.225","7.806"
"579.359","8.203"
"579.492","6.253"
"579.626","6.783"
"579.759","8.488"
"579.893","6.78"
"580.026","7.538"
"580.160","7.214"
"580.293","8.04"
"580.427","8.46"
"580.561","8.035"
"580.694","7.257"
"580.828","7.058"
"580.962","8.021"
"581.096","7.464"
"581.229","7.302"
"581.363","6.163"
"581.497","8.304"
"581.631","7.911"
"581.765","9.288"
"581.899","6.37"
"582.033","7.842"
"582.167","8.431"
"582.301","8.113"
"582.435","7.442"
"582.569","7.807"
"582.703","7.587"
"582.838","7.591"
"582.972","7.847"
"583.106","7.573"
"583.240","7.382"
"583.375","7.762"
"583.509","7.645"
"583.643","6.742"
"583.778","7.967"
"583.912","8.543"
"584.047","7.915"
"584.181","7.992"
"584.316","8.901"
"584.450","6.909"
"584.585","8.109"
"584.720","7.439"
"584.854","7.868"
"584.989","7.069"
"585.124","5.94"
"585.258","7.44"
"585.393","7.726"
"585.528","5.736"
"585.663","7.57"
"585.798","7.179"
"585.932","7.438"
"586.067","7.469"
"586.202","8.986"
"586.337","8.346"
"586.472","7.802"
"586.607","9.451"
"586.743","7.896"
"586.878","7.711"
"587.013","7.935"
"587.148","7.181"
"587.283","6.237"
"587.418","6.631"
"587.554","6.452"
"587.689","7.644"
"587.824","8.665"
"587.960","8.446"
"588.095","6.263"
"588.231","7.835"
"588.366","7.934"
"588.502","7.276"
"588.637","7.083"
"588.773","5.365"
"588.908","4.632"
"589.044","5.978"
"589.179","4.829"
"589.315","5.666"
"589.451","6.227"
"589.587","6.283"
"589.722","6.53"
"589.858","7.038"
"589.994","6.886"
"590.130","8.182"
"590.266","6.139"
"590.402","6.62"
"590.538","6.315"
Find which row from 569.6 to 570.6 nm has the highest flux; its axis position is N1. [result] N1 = 570.358 nm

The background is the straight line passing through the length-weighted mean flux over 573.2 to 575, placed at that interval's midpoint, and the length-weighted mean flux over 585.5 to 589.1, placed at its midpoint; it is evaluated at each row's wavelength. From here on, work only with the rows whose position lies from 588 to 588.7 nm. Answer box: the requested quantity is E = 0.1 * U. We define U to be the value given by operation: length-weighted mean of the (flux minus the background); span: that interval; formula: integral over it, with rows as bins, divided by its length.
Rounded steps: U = 0.02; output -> 0.002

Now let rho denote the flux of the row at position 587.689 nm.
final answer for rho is 7.644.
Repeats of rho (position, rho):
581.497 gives 8.304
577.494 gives 3.992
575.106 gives 7.861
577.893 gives 6.844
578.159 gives 5.577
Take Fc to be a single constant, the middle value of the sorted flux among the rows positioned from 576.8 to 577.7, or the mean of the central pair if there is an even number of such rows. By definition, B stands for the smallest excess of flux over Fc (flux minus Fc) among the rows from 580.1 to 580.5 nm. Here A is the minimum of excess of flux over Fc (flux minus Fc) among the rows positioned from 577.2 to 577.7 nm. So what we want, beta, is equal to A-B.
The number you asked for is -3.2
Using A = -2.58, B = 0.6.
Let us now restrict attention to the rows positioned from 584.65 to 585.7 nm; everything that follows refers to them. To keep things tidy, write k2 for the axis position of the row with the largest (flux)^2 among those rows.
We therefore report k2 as 584.854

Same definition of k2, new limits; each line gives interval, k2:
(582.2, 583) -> 582.301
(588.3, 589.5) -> 588.366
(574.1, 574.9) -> 574.576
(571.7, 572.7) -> 572.331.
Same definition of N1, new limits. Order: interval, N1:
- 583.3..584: 583.912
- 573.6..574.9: 574.576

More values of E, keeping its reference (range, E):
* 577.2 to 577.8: -0.122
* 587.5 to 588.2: 0.022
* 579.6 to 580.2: -0.006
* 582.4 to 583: 0.024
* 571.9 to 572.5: 0.054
